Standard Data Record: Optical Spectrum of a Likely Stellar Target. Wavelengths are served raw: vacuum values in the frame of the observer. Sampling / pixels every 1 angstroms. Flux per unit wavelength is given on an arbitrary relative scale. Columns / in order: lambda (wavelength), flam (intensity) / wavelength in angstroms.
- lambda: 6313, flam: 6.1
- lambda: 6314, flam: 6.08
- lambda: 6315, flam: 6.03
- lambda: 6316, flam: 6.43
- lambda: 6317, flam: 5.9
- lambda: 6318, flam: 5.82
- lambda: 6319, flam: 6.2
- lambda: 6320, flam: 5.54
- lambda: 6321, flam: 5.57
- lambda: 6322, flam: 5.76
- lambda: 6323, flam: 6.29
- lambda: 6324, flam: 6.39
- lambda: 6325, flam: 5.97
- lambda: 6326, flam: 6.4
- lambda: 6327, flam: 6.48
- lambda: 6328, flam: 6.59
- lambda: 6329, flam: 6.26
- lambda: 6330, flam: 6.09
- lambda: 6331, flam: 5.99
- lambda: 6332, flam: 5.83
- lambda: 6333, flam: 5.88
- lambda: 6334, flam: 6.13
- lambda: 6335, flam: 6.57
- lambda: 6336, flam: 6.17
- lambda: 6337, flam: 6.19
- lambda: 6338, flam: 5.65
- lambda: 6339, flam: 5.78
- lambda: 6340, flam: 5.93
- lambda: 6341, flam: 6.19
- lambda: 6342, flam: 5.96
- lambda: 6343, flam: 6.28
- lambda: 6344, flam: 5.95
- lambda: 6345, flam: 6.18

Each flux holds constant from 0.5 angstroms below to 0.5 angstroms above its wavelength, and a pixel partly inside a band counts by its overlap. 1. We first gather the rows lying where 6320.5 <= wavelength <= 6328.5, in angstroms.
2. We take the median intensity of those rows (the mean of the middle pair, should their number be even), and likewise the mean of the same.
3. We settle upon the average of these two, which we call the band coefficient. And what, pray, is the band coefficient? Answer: 6.26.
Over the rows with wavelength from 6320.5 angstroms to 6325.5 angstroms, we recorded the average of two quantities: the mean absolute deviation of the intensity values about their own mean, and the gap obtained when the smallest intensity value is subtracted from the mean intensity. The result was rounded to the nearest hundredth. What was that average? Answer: 0.35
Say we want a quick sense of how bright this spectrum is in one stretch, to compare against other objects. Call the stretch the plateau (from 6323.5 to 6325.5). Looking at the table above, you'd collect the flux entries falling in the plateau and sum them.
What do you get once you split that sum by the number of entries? 6.18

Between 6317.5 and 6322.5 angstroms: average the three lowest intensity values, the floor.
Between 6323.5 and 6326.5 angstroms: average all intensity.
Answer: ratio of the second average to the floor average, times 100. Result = 111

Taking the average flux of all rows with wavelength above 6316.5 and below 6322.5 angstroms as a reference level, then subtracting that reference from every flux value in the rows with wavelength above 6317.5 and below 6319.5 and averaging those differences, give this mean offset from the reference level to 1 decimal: 0.2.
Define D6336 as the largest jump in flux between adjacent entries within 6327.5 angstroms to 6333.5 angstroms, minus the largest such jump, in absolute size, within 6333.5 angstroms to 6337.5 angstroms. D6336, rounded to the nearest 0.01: -0.11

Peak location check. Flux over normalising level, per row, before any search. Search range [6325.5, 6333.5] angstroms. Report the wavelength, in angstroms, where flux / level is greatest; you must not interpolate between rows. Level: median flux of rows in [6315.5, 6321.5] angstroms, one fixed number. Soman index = 6328 angstroms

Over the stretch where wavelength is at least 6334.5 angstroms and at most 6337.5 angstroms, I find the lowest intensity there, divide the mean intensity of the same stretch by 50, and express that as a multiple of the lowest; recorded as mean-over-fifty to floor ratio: 0.0205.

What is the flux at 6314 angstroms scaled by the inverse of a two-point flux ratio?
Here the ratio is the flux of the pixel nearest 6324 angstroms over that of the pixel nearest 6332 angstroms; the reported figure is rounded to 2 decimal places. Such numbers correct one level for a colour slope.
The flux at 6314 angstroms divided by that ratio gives 5.55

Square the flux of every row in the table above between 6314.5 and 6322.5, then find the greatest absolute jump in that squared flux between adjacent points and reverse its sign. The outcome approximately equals -7.7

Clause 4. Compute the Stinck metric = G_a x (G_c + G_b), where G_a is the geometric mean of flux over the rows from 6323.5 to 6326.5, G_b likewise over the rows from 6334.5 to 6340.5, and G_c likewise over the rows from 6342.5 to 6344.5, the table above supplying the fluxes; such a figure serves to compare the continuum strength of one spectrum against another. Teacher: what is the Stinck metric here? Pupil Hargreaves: 76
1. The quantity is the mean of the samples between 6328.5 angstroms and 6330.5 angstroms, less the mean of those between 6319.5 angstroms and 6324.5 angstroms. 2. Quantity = 0.3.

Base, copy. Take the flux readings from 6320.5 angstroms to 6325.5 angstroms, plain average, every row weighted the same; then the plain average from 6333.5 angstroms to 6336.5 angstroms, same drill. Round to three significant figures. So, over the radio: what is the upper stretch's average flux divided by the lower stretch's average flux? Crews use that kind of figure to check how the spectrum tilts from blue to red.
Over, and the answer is 1.05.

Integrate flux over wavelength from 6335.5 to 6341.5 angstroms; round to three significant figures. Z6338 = 35.9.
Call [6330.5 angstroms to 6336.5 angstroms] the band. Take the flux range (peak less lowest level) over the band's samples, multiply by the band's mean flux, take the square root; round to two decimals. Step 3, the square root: 2.12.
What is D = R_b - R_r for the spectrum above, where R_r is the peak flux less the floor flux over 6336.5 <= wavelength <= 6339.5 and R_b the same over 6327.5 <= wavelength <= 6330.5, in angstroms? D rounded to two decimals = -0.04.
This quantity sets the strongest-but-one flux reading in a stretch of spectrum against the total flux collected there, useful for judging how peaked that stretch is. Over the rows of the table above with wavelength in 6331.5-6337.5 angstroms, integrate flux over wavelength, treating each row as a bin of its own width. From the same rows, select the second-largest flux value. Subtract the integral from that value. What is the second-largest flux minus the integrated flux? -30.6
